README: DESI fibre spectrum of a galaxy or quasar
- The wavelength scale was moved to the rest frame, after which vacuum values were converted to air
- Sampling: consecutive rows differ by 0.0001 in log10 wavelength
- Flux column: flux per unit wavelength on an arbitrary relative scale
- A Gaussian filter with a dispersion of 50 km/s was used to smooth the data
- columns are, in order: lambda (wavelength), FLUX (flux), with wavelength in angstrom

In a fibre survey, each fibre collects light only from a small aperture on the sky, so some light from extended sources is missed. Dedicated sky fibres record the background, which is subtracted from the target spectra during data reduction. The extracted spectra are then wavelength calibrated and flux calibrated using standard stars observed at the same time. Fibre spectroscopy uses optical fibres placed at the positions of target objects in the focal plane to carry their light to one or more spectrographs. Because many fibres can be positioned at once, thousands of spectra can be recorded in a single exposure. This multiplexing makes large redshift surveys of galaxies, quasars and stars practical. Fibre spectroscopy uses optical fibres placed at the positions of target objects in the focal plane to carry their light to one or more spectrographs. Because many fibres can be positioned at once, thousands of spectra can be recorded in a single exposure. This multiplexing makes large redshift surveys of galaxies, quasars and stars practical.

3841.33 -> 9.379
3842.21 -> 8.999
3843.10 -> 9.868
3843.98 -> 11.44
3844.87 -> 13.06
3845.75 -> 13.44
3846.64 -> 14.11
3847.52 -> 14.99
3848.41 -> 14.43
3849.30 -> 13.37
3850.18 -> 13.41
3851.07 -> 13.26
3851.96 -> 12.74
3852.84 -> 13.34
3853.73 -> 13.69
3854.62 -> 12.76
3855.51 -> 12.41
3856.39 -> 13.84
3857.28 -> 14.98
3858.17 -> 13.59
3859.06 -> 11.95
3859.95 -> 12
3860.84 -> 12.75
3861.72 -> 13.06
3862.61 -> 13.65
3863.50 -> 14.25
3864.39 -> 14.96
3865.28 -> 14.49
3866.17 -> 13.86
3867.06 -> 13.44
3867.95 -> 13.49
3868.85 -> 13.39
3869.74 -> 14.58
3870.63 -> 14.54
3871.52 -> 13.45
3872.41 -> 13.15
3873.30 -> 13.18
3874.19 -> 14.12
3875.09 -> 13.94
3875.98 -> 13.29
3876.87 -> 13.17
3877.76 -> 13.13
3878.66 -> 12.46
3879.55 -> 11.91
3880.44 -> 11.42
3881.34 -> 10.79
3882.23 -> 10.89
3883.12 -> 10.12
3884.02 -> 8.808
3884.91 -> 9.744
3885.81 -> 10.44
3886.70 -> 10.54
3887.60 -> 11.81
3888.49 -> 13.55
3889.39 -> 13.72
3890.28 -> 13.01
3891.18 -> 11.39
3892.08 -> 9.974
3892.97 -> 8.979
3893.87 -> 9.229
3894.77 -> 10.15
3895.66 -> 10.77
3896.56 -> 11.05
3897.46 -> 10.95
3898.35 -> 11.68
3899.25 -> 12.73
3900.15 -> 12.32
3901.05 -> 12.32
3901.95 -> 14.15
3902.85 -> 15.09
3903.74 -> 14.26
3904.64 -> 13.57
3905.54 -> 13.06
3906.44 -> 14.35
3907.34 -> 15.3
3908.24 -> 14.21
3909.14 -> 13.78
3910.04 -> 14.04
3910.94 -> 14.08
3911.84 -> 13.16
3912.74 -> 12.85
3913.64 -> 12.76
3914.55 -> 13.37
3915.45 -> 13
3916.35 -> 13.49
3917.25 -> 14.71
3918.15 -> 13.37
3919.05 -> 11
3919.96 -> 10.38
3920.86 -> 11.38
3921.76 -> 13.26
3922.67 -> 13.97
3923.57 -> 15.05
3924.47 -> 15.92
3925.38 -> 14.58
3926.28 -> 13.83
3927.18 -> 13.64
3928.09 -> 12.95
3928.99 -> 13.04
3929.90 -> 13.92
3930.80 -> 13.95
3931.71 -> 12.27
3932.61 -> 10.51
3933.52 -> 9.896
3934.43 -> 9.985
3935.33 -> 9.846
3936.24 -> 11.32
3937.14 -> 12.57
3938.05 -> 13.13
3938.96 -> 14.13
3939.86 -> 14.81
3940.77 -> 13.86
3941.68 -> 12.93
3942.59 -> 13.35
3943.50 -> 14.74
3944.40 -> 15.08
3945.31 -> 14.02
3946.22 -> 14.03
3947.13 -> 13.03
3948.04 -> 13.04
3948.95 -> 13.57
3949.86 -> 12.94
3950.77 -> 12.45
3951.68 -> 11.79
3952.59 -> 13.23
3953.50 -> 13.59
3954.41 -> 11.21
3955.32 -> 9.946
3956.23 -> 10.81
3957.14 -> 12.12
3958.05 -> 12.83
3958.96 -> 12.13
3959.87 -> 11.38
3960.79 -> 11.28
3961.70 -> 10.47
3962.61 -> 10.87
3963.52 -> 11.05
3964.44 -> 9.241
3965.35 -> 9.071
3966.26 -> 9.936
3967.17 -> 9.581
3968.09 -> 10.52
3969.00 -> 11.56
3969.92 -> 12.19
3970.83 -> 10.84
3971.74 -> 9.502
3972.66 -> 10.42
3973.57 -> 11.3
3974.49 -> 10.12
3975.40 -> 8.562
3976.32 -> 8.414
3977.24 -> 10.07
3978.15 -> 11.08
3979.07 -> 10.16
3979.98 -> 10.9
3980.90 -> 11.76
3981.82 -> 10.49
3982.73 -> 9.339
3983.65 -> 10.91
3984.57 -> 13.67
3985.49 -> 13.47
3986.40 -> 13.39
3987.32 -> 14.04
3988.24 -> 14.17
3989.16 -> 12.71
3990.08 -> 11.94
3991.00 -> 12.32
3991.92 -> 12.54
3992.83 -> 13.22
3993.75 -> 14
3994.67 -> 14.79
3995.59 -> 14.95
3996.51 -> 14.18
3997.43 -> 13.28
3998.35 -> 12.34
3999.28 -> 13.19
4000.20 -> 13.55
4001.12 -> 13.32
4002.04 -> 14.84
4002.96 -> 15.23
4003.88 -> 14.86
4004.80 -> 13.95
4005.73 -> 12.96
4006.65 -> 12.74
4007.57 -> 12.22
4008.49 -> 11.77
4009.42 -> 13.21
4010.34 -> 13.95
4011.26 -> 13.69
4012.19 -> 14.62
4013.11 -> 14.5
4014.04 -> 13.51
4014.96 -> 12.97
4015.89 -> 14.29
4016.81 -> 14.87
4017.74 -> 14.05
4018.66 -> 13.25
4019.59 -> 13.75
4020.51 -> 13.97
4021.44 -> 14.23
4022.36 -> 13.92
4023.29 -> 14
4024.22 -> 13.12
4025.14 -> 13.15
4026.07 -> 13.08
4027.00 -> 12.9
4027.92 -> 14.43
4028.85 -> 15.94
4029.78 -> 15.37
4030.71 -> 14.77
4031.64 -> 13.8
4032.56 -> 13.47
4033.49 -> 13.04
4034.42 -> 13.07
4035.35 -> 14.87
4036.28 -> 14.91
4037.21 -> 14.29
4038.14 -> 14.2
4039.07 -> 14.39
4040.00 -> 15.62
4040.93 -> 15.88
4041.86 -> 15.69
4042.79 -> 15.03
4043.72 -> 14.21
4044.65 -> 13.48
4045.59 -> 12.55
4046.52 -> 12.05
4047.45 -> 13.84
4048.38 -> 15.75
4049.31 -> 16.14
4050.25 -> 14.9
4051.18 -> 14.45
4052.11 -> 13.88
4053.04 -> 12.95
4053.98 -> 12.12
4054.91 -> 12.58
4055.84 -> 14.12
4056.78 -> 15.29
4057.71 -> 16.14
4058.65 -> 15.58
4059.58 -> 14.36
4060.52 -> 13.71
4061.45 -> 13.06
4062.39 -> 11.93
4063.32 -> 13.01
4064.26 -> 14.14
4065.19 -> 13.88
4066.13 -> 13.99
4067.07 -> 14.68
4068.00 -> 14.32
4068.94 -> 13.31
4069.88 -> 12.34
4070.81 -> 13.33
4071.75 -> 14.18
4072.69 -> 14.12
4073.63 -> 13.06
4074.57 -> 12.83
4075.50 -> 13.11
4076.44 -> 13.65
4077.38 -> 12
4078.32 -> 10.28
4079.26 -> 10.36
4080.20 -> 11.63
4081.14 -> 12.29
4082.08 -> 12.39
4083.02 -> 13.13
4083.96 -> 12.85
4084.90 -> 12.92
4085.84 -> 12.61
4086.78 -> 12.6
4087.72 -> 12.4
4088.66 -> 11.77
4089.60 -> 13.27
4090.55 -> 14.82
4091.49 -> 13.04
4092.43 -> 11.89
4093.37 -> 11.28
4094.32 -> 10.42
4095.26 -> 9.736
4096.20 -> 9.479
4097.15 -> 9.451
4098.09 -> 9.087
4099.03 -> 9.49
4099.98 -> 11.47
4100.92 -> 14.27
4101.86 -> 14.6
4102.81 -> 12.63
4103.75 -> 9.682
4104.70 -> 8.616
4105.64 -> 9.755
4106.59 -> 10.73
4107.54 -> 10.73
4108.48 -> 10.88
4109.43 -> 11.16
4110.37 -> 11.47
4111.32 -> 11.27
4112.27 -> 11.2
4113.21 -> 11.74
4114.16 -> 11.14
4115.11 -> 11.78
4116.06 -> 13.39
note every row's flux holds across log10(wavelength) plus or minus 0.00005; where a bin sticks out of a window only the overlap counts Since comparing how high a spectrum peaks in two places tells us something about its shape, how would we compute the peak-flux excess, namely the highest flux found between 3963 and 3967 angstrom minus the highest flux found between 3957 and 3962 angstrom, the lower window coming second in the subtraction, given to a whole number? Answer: -2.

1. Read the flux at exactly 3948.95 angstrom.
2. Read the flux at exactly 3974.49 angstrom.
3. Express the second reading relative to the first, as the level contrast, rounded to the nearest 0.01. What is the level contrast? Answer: 0.75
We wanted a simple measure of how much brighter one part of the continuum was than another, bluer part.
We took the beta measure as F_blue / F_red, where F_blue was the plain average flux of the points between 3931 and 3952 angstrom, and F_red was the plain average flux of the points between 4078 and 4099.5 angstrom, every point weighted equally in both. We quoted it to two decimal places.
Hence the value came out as 1.10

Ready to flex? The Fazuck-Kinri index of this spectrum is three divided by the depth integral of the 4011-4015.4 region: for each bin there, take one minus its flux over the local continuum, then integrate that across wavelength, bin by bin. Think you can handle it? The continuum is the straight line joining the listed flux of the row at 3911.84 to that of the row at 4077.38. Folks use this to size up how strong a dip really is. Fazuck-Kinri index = -6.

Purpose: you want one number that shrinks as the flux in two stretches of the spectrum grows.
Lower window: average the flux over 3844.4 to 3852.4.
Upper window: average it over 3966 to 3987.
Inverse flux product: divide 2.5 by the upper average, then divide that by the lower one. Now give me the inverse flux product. 0.017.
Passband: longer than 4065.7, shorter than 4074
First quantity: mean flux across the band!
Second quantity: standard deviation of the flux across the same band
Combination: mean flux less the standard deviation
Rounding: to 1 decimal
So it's 13.0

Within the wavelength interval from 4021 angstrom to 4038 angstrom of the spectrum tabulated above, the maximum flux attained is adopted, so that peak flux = 15.94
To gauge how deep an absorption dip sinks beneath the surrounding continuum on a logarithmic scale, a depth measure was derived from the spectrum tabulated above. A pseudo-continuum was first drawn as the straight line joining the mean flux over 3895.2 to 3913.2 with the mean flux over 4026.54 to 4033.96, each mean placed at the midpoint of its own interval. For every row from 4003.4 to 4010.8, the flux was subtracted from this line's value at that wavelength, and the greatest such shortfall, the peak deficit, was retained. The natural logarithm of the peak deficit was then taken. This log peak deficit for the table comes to 0.82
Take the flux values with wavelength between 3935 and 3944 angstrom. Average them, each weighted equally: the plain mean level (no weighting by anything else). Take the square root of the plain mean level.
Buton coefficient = 3.62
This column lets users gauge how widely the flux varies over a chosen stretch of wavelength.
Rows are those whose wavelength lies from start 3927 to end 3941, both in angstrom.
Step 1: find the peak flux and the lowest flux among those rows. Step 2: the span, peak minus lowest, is 5.0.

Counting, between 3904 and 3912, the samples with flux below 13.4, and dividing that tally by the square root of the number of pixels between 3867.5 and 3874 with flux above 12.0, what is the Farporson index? 0.8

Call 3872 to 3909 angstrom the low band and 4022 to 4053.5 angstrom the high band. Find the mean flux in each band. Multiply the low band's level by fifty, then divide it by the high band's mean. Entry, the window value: 43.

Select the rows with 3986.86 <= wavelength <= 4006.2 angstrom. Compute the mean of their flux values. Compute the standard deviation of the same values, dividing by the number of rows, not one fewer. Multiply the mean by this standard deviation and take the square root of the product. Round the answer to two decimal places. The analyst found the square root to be 3.60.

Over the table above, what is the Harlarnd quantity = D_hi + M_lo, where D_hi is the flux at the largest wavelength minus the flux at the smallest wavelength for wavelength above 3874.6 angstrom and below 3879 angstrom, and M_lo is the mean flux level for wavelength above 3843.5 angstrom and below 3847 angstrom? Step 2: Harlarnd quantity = 11.5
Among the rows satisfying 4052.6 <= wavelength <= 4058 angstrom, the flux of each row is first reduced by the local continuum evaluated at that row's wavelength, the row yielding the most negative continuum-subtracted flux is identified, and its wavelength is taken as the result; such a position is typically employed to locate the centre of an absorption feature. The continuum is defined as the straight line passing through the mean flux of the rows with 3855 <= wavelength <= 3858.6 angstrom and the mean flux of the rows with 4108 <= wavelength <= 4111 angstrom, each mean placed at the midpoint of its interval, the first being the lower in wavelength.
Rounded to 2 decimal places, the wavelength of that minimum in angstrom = 4053.98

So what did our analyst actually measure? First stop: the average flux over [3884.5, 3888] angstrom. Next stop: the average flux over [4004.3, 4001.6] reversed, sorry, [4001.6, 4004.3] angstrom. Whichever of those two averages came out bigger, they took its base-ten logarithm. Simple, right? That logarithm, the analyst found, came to 1.18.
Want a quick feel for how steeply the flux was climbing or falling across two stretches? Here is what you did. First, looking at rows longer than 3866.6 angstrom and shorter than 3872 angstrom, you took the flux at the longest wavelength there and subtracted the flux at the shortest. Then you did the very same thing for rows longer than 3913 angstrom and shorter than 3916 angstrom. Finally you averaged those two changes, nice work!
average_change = 0.1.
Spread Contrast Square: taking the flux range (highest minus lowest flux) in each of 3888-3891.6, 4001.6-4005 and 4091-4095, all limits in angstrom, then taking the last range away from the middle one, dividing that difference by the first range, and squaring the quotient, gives 0.33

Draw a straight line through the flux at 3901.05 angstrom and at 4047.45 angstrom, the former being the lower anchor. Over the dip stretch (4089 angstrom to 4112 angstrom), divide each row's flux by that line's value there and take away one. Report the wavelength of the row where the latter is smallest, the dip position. 4104.70 angstrom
